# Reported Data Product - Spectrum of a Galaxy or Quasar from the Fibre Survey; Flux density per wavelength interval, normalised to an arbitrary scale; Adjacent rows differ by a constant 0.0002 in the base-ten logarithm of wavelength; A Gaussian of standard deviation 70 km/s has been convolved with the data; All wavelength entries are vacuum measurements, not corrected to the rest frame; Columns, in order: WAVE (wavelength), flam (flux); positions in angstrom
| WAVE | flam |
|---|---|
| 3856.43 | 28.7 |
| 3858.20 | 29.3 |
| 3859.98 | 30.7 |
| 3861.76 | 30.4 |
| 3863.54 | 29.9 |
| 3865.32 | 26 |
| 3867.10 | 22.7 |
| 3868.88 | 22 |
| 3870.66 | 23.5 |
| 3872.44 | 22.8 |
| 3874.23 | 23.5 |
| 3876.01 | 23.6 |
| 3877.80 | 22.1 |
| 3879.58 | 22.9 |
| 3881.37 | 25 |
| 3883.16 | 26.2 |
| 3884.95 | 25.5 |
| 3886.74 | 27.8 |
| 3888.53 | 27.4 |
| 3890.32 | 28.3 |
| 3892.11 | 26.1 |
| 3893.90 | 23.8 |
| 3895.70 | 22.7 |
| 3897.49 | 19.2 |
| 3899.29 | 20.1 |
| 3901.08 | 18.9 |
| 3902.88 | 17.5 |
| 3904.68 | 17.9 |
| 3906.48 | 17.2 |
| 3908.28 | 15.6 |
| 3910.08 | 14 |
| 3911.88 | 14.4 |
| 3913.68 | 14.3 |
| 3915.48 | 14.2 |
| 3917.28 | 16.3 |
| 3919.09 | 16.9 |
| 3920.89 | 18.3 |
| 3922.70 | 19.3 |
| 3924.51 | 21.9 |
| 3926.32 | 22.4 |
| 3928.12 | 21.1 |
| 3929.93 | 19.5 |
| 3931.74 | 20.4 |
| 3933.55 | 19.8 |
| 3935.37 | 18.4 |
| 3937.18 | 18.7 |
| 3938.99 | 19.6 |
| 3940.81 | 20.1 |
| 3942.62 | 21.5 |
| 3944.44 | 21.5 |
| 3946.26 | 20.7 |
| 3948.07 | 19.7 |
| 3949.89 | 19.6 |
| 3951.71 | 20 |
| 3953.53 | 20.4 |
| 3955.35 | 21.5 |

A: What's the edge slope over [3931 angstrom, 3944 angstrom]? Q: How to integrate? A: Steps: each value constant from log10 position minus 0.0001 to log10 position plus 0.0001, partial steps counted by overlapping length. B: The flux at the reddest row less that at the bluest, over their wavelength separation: 0.1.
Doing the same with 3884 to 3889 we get 0.5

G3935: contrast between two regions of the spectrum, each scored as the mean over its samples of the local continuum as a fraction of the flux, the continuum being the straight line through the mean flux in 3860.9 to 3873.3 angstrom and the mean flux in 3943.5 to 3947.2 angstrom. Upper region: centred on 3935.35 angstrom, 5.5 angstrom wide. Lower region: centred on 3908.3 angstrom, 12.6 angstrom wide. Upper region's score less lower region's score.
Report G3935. -0.33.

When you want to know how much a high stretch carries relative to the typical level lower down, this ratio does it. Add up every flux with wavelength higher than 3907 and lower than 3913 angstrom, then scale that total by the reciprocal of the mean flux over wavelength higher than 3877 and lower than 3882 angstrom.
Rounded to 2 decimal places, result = 1.89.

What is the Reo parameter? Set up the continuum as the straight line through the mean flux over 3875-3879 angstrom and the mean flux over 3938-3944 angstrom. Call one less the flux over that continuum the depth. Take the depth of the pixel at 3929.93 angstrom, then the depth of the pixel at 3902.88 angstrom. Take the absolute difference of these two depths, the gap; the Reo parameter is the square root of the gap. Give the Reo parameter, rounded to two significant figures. 0.37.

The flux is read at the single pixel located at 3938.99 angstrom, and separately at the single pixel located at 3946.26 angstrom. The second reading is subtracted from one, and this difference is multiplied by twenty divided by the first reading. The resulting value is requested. -20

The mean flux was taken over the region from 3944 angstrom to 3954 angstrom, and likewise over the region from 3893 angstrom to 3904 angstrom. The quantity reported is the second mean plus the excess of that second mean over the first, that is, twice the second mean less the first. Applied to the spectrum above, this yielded 20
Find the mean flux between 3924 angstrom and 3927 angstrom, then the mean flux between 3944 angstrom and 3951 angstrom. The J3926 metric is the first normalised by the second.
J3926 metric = 1.09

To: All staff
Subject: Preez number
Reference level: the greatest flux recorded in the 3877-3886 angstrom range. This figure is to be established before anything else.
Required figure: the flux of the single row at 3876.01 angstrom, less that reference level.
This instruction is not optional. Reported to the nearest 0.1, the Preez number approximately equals -2.6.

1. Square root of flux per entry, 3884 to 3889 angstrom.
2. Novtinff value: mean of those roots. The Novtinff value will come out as 5.2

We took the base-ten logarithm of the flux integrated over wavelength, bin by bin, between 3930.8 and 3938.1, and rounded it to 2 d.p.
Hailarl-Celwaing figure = 2.15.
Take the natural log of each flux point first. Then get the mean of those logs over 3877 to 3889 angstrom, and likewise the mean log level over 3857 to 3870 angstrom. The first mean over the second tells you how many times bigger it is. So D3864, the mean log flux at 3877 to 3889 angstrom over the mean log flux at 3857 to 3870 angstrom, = 0.98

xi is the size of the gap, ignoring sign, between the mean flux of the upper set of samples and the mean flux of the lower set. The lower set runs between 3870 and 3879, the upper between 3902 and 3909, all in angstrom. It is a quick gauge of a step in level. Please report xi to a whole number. 6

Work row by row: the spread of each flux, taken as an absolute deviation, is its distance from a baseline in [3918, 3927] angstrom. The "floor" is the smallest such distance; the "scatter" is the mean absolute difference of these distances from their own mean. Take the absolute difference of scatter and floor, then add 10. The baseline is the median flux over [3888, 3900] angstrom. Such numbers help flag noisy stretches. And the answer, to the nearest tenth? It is 10.5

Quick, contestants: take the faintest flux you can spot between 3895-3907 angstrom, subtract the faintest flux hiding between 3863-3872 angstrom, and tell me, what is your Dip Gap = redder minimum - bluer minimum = -4.8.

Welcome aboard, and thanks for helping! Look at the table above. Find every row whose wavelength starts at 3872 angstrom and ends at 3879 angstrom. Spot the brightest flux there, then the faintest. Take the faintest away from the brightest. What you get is 1.50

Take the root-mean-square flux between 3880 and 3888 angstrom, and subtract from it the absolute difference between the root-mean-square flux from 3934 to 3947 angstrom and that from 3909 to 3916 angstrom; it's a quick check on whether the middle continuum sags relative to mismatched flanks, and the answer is 20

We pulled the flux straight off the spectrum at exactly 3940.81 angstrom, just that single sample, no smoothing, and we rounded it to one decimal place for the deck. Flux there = 20.1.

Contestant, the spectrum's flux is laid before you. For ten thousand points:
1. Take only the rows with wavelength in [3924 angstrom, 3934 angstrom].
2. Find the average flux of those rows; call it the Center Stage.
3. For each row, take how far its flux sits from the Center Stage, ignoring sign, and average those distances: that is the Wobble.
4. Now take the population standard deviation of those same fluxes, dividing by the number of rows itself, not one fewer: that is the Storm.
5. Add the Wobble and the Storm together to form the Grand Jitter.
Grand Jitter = 2.0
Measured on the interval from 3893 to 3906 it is 4.1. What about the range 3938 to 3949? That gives 1.5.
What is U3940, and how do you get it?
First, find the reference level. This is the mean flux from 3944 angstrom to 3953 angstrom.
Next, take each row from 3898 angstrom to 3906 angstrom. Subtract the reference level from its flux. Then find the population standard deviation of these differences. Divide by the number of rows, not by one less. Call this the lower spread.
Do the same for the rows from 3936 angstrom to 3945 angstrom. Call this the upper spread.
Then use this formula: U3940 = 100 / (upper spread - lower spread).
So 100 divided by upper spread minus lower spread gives 1142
